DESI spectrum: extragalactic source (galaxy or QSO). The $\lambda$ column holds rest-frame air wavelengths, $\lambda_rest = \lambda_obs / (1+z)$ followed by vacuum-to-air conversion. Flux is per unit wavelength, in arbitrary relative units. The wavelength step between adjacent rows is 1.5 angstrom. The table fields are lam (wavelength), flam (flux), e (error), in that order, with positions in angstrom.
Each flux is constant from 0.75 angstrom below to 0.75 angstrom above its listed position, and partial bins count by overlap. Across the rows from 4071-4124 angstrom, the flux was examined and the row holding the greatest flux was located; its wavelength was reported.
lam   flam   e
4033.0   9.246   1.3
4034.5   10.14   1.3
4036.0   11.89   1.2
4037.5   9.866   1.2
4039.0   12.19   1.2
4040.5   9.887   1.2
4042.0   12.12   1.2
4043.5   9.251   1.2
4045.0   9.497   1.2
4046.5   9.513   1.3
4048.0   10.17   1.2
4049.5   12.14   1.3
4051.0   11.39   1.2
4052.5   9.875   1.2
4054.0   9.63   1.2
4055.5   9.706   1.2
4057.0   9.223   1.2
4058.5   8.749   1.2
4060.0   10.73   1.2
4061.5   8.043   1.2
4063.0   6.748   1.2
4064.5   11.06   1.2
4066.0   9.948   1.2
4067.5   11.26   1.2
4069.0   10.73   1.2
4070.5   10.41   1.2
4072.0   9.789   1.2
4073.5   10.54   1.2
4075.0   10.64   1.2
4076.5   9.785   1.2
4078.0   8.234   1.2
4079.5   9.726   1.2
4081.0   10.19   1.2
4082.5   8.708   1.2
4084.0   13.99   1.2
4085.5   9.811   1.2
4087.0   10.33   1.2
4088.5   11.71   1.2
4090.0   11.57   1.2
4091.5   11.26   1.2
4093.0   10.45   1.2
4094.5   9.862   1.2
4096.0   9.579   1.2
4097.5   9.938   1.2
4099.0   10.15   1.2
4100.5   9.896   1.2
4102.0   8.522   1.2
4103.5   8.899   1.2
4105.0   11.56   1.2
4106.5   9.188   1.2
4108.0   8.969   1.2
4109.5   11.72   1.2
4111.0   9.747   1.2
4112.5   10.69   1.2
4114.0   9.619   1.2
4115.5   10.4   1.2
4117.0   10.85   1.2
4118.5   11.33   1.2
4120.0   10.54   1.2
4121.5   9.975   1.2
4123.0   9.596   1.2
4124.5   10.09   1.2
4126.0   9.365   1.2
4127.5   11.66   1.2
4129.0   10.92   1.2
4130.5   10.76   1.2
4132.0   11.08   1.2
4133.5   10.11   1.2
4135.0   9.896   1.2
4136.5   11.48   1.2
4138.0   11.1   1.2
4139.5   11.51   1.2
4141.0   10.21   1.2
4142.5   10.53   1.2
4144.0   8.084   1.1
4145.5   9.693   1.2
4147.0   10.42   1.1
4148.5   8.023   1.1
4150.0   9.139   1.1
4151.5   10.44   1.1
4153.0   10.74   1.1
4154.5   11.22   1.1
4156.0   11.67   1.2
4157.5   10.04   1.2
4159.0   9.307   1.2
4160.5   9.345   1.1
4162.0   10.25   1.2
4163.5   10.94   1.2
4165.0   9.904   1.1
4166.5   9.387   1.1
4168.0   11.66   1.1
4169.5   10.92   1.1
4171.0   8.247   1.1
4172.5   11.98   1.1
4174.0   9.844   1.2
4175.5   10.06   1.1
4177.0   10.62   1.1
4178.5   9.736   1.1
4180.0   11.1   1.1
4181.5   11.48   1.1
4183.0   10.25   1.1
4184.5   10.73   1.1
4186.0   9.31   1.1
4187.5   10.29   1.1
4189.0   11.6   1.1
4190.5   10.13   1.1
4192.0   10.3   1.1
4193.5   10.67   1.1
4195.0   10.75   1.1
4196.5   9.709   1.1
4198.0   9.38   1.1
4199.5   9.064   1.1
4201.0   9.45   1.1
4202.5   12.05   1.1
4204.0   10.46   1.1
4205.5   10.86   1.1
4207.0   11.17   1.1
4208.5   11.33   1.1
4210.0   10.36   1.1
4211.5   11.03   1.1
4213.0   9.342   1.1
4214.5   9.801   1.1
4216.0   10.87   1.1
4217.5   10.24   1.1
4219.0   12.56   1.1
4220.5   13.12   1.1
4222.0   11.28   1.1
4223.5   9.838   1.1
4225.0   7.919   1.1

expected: 4084.0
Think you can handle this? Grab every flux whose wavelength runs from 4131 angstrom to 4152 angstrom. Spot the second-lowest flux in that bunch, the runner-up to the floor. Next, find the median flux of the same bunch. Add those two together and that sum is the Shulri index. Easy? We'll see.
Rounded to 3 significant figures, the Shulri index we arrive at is 18.4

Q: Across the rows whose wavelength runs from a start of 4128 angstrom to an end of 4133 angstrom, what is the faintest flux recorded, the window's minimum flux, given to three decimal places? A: 10.760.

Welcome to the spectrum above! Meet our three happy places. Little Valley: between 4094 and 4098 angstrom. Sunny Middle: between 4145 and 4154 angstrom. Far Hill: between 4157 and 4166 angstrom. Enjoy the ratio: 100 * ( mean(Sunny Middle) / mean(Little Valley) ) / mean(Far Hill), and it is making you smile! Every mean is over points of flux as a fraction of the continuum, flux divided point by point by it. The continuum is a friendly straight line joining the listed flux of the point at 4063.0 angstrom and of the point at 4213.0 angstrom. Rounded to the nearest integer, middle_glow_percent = 75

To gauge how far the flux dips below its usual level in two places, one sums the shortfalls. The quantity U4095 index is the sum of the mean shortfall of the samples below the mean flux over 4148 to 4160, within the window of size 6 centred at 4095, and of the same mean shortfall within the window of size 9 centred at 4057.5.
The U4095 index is 0.8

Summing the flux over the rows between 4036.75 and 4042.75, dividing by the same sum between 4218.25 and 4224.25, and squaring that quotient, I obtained 0.89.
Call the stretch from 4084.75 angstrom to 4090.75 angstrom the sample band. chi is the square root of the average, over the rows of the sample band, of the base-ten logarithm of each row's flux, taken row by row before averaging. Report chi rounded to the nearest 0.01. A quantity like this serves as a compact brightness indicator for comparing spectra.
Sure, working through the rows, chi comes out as 1.02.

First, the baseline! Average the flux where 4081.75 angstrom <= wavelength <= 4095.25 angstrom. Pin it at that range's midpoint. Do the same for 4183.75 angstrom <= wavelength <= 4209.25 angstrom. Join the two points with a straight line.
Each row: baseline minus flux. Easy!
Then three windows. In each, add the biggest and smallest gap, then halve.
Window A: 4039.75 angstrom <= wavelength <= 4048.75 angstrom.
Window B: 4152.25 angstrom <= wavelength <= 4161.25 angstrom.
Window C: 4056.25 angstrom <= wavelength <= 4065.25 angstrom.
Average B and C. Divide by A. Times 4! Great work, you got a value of 12.2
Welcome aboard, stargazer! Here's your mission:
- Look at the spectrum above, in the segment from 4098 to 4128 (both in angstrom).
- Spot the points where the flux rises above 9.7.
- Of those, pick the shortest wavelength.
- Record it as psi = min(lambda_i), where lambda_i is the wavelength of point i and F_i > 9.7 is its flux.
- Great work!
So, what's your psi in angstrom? 4099.0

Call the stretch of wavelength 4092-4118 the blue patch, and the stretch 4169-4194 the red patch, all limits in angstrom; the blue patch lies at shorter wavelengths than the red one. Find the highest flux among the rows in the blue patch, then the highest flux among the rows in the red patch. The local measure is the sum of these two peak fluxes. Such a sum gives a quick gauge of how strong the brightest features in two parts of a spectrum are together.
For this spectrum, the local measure 23.7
